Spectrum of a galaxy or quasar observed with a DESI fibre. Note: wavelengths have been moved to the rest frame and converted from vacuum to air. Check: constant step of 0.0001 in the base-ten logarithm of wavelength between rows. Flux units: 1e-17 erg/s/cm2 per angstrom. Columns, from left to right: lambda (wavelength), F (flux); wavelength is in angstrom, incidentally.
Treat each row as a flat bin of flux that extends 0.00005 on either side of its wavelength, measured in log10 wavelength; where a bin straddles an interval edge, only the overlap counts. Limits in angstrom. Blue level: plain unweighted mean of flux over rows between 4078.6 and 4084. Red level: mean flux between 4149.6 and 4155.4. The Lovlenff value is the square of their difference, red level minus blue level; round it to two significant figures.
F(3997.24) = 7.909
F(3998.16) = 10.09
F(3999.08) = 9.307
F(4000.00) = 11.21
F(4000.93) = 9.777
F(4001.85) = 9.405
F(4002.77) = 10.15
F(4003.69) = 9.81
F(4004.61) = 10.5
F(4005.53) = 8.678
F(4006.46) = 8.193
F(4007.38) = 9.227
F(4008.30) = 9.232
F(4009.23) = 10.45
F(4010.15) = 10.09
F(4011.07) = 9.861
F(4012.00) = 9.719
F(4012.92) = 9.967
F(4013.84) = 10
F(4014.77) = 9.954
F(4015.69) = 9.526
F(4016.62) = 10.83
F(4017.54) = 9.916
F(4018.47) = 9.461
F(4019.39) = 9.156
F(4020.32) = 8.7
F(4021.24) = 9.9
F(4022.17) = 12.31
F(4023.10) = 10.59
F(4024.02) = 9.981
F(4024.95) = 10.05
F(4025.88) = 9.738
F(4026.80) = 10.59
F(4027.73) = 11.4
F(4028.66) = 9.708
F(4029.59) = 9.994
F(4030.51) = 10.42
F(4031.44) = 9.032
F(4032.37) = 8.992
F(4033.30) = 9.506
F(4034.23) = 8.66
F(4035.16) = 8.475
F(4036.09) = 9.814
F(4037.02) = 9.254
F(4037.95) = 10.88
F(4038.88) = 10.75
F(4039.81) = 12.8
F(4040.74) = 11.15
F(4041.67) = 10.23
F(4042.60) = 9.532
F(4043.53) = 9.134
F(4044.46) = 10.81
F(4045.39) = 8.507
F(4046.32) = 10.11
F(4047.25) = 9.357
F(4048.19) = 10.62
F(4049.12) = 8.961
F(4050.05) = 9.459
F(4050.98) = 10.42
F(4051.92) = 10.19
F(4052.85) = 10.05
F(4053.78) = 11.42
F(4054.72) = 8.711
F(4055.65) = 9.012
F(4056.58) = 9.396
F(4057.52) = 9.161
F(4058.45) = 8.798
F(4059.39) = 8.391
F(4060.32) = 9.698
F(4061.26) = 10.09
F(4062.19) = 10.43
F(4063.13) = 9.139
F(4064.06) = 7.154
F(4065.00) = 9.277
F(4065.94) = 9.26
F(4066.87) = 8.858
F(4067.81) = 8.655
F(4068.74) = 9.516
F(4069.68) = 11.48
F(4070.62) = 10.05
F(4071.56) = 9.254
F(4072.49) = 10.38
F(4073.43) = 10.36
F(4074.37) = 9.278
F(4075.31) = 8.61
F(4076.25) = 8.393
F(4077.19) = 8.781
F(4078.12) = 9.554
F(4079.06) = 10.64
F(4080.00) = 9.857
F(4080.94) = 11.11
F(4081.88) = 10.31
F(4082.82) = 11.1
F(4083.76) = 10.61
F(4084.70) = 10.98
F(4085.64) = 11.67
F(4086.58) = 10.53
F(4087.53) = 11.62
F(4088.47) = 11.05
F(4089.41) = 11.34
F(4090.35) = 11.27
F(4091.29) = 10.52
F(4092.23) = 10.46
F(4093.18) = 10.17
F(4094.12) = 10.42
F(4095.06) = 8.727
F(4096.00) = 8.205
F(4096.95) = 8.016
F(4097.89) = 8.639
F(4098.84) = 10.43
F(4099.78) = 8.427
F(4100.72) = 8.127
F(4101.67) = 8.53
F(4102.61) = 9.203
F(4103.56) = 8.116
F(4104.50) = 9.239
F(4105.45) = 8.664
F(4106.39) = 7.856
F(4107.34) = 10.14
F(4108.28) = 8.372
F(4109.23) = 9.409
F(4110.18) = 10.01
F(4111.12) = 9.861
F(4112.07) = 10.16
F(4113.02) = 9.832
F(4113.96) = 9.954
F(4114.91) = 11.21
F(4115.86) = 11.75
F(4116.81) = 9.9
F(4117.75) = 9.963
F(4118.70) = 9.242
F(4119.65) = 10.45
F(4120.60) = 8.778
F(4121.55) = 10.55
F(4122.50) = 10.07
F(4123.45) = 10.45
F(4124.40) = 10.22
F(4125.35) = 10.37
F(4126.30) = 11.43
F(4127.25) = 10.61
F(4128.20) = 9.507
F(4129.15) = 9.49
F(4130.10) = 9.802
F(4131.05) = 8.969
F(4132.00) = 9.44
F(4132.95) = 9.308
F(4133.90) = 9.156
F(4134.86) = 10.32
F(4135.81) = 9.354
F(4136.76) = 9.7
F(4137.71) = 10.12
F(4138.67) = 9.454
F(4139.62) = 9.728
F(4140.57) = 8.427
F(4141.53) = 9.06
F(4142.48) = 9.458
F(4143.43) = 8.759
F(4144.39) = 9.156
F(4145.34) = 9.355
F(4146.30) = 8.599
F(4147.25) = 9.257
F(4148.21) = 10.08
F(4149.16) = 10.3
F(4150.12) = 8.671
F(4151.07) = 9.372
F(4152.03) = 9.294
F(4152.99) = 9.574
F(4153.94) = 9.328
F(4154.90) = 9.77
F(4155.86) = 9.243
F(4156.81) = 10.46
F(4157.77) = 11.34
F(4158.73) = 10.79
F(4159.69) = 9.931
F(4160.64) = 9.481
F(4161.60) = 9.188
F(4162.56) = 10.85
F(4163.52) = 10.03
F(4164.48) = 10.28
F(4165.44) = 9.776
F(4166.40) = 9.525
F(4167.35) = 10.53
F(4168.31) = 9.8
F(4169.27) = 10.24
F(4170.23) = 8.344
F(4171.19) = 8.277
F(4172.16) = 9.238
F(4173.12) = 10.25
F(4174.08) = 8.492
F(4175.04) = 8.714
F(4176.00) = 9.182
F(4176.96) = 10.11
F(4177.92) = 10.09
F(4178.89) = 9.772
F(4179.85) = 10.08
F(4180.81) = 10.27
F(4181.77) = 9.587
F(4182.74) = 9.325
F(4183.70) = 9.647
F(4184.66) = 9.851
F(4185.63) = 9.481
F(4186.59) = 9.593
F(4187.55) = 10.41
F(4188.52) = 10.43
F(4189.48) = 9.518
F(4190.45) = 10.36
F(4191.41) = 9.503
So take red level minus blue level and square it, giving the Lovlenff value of 1.6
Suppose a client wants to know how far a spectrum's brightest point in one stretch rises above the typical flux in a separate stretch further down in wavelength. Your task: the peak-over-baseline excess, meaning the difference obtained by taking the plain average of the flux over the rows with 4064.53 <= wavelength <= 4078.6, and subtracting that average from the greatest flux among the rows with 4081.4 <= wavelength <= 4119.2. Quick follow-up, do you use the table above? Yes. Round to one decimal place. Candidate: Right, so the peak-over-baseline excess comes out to 2.3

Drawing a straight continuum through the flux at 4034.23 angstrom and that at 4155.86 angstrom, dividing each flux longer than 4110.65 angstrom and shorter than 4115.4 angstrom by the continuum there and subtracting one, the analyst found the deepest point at 4113.02 angstrom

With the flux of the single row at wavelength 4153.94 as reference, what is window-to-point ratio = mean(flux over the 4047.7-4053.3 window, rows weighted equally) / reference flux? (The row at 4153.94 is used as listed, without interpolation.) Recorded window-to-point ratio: 1.07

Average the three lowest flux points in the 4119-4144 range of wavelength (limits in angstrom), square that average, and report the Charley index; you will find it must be 75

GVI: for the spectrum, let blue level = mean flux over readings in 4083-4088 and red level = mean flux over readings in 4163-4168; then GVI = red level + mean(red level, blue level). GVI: 20.6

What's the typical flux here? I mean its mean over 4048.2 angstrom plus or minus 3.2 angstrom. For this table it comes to 9.6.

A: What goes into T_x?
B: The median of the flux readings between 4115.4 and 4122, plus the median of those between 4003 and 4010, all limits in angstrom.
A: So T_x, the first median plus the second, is 19.2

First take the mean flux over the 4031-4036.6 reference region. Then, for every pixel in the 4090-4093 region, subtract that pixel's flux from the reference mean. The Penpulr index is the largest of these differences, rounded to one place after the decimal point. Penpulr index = -1.4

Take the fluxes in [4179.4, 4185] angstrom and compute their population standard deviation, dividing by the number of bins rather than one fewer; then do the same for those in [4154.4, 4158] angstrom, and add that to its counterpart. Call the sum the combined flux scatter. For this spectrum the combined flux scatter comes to 1.1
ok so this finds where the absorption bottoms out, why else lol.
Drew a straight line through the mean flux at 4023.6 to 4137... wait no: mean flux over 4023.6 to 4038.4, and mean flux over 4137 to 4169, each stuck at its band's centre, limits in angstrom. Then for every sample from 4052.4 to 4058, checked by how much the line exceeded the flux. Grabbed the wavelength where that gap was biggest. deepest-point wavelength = 4054.72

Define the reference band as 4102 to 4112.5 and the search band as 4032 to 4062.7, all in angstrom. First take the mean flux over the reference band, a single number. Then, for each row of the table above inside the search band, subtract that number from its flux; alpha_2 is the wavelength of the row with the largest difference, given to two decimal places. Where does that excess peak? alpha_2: 4039.81 angstrom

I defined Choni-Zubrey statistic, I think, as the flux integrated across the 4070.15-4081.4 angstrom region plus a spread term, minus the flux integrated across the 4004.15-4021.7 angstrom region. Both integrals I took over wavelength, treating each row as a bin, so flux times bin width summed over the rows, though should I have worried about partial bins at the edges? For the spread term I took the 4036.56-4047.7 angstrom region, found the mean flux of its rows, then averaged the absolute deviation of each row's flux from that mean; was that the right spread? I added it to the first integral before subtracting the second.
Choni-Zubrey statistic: -59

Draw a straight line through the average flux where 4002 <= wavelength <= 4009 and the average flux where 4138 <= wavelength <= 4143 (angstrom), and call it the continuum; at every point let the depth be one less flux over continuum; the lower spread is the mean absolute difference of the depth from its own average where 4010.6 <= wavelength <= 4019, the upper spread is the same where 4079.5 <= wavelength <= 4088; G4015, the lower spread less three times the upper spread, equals -0.13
